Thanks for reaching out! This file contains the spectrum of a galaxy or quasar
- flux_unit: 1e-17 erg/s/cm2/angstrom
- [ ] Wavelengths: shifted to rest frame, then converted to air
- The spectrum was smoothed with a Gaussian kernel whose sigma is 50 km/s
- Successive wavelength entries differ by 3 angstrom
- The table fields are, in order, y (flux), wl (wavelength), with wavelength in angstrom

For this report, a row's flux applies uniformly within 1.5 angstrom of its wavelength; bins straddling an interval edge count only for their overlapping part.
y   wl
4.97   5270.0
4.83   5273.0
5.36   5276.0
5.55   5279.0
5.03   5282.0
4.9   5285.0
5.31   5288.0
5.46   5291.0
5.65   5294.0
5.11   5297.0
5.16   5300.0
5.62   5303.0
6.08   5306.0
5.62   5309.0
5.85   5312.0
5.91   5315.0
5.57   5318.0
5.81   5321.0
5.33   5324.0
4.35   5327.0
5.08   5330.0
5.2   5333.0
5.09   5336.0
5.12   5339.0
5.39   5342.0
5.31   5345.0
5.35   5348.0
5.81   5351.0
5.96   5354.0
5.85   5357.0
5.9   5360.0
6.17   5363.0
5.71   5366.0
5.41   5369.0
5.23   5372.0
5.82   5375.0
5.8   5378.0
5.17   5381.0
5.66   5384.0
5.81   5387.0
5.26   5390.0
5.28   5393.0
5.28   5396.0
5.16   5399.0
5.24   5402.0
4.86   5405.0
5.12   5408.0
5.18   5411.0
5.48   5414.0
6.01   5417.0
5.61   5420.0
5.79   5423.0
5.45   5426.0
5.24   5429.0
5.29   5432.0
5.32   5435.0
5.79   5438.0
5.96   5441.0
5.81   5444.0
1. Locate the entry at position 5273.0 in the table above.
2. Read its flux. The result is 4.83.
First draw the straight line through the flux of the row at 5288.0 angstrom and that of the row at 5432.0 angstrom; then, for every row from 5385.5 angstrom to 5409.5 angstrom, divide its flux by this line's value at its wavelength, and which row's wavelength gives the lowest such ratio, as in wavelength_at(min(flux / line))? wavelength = 5405.0 angstrom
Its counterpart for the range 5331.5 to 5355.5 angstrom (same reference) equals 5336.0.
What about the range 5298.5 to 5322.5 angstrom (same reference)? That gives 5300.0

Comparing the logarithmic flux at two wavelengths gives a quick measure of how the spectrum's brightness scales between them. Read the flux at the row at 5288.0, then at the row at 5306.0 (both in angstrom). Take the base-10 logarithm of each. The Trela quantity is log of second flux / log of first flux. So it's 1.08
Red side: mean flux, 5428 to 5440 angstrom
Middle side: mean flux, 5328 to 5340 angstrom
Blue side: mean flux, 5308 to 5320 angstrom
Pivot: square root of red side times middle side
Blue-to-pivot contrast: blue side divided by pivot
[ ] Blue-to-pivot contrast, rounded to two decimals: 1.09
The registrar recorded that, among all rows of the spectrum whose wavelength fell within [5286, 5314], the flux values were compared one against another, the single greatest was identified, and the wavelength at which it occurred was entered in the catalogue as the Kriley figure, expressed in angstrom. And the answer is 5306.0 angstrom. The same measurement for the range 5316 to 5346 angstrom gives 5321.0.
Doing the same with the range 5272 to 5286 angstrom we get 5279.0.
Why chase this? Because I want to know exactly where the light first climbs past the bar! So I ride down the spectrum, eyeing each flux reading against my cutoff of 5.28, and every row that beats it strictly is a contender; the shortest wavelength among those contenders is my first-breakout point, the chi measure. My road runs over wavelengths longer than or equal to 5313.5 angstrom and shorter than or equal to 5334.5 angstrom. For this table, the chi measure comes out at 5315.0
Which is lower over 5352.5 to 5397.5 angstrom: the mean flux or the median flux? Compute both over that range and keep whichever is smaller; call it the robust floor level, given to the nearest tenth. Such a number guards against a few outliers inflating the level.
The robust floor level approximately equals 5.6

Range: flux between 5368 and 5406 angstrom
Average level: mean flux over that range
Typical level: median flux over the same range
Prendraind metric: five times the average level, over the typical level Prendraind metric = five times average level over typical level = 5.10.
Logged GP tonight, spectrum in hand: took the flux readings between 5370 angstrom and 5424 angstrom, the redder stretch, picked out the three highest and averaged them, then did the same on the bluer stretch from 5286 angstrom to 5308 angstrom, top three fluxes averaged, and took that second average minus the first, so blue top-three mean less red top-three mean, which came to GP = -0.10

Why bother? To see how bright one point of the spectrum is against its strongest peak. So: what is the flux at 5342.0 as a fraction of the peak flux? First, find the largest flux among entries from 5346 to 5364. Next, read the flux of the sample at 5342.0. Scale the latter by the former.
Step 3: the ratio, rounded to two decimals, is 0.87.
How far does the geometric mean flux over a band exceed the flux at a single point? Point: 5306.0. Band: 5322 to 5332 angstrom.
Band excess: -1.2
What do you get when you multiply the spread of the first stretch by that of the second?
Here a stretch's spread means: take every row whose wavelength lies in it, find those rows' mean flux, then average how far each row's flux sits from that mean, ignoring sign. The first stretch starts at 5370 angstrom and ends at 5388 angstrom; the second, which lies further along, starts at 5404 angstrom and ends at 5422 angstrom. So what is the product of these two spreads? 0.082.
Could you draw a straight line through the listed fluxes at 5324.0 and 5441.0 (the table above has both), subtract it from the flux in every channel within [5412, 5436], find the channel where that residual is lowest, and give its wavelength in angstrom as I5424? 5429.0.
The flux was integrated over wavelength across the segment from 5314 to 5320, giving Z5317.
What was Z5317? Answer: 34.4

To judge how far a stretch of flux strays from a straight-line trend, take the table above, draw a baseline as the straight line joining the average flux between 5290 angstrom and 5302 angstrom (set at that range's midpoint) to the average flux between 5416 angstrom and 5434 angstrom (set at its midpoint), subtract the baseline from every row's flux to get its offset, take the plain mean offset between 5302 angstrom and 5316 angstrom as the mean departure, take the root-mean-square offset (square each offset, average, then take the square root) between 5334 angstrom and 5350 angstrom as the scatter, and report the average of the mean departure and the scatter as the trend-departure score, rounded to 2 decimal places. 0.33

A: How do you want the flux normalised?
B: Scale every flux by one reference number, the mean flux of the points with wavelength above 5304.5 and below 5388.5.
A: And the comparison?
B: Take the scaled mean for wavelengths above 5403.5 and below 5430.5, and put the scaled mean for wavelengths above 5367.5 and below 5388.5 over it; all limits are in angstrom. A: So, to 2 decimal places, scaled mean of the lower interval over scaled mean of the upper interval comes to 1.03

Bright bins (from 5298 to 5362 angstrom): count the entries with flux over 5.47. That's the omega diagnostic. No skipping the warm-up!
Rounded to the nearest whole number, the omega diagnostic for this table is 11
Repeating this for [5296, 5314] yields 4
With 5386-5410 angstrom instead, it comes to 1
